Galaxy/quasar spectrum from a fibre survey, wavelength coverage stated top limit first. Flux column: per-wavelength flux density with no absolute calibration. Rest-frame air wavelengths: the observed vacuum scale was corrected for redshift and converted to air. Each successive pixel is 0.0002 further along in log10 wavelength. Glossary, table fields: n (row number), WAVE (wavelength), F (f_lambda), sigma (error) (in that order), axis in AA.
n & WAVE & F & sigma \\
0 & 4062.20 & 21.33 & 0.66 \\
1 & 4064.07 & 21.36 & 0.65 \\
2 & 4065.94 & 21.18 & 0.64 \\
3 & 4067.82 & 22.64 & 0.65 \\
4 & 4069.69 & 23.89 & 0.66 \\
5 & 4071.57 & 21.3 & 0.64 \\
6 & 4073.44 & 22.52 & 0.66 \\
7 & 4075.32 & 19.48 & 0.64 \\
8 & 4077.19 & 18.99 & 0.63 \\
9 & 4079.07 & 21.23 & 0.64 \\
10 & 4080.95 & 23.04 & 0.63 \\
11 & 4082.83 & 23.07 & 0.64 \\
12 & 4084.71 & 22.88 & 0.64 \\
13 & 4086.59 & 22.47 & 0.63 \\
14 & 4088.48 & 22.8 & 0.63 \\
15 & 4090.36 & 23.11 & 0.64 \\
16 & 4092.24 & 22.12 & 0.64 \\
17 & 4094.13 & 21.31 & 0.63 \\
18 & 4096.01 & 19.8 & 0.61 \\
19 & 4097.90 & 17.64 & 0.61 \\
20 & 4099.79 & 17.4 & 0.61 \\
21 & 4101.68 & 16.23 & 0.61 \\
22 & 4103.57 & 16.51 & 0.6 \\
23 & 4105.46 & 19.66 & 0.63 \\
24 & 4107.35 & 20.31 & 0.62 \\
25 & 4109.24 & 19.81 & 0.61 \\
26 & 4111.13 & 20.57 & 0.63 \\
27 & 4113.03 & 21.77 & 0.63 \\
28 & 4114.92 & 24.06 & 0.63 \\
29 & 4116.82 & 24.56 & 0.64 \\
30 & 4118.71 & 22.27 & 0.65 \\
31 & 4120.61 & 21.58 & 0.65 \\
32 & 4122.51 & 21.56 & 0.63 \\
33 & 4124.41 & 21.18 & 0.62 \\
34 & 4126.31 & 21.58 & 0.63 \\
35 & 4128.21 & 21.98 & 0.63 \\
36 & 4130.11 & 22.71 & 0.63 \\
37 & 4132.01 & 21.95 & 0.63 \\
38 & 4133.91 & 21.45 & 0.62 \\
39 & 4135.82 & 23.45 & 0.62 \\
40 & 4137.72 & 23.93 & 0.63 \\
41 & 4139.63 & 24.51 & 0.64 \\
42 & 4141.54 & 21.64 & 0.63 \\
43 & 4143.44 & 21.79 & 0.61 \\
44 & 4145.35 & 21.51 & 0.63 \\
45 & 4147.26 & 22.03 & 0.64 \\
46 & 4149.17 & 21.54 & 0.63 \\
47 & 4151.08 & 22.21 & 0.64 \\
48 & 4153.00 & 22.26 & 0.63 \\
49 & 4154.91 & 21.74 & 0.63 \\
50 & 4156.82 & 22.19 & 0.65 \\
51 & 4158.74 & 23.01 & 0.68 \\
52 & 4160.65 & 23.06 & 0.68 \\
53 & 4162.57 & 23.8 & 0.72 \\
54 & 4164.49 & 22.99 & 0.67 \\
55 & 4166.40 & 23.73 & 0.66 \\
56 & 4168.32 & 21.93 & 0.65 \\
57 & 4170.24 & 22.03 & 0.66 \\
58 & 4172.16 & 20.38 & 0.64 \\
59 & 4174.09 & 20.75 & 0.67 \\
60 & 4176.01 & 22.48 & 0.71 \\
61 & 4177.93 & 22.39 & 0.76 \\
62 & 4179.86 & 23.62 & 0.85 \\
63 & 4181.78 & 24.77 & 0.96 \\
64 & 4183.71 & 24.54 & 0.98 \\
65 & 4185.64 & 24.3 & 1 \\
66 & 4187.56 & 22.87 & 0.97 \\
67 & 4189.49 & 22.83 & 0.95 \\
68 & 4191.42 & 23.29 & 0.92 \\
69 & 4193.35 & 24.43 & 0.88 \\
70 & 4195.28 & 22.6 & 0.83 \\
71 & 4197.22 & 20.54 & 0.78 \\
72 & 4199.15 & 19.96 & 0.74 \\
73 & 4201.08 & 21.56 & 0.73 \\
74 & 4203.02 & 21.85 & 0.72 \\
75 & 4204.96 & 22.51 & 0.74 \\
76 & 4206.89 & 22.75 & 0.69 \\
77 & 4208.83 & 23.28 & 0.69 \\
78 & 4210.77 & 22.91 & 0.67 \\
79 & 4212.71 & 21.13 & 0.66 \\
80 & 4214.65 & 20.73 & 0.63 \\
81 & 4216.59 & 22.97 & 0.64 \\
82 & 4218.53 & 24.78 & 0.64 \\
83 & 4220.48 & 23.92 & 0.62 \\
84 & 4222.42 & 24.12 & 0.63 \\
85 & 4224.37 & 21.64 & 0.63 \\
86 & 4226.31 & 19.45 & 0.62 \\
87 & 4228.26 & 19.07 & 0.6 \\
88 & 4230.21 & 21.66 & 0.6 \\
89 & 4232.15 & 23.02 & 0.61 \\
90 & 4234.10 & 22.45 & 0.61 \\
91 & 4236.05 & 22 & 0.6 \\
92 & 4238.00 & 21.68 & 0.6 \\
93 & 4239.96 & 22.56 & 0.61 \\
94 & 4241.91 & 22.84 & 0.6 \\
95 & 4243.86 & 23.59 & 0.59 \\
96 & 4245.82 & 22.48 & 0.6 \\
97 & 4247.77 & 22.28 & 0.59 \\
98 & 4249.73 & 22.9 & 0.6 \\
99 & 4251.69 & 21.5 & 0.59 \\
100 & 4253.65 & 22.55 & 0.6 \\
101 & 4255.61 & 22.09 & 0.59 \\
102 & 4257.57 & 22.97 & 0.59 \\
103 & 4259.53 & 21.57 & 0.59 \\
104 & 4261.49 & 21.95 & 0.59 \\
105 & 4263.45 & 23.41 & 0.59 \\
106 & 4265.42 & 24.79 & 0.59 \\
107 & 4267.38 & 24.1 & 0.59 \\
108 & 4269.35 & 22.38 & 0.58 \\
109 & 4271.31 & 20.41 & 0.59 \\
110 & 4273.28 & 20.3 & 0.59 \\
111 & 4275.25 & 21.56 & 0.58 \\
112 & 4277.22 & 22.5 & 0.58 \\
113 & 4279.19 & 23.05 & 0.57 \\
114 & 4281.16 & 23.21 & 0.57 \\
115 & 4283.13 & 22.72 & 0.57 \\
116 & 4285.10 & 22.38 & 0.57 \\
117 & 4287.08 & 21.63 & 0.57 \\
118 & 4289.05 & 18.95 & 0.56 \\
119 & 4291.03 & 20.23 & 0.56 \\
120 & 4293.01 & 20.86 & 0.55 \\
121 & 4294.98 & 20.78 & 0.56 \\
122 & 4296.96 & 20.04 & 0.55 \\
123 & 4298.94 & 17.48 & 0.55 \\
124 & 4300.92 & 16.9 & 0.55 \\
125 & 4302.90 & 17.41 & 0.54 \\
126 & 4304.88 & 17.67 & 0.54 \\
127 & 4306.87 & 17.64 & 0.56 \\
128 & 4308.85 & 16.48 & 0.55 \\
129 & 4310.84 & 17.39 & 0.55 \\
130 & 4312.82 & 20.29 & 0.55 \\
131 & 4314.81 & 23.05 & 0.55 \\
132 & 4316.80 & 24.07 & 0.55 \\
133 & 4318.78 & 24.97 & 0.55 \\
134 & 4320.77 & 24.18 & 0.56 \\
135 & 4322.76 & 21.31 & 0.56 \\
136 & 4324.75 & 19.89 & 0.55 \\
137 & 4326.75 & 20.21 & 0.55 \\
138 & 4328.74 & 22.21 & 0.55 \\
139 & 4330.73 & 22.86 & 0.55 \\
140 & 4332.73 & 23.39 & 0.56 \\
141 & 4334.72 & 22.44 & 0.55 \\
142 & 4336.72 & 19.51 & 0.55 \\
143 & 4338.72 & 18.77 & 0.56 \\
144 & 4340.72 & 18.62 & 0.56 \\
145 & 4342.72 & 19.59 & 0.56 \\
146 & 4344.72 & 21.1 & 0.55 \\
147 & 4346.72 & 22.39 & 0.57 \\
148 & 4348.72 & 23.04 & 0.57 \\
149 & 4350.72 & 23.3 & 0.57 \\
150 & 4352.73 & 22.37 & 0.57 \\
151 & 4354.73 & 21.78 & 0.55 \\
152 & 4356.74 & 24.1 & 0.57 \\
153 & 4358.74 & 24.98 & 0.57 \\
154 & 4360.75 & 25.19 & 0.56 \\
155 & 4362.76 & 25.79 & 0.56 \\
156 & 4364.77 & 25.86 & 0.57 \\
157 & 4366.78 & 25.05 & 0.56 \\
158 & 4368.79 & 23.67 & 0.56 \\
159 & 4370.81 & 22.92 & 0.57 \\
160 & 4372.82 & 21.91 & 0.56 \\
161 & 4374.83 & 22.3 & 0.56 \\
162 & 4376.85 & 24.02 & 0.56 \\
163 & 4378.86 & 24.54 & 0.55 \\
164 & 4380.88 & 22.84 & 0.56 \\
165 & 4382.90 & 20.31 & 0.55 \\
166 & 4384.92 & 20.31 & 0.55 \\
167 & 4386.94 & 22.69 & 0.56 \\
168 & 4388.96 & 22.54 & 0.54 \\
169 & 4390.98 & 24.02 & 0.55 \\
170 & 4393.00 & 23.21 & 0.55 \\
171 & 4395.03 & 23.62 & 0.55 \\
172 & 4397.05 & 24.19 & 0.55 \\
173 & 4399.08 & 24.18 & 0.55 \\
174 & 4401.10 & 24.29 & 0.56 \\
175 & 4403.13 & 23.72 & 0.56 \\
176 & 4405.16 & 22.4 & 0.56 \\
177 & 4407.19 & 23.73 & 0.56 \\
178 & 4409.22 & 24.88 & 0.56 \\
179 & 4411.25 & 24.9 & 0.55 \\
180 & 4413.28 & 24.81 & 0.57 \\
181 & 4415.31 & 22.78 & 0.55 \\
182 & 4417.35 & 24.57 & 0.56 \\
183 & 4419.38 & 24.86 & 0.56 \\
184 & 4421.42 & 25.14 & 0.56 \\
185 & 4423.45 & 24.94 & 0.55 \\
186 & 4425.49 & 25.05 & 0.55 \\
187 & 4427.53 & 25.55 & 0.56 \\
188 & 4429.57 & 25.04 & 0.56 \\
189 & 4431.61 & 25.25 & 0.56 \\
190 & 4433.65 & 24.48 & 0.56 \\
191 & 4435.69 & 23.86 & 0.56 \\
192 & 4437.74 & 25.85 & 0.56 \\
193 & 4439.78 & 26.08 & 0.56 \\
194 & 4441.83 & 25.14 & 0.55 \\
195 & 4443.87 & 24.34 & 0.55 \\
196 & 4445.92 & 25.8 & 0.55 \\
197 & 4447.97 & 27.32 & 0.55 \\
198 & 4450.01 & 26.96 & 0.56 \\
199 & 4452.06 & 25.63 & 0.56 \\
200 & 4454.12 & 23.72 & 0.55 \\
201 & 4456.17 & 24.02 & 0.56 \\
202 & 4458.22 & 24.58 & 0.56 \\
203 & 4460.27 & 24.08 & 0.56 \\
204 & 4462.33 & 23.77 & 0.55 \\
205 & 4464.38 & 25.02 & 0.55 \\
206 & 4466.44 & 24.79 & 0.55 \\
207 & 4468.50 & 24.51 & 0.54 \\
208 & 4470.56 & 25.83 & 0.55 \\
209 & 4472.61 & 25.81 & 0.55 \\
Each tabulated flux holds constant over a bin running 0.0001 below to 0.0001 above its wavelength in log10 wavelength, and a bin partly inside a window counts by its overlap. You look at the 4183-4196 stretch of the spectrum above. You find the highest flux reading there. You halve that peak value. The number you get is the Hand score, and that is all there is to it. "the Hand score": 12.3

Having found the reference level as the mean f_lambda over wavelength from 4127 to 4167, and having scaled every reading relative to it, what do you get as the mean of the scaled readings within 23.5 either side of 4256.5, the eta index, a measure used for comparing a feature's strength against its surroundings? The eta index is 0.99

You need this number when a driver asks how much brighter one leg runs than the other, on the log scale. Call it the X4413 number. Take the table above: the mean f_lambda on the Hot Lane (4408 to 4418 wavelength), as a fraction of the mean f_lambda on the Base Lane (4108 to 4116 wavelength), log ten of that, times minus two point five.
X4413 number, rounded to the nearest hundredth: -0.13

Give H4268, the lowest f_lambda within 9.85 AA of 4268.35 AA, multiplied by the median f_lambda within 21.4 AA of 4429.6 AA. 508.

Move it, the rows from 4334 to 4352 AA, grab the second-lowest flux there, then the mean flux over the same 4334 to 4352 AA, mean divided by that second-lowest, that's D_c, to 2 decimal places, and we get 1.12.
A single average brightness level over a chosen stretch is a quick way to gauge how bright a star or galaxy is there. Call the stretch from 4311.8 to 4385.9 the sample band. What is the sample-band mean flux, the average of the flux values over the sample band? 22.5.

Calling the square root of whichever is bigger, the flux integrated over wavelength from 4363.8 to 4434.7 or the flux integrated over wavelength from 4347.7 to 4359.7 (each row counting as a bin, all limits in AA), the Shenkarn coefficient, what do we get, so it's 41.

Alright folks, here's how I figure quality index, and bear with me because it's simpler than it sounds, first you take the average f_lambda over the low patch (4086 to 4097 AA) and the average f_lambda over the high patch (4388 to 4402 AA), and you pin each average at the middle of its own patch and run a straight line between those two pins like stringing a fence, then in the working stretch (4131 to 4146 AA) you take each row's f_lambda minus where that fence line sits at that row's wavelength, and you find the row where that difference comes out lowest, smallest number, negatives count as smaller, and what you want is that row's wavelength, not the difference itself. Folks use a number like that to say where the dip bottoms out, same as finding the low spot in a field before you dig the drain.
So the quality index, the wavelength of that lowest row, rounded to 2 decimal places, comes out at 4145.35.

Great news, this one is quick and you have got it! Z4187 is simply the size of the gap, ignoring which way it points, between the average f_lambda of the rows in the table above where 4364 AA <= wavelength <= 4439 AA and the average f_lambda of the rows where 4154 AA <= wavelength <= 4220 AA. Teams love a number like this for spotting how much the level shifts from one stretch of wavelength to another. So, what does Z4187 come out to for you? 1.3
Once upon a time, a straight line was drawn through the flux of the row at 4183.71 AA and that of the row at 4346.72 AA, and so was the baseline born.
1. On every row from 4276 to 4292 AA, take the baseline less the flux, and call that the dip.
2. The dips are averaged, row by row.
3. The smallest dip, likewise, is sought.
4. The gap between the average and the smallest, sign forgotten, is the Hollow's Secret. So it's 1.3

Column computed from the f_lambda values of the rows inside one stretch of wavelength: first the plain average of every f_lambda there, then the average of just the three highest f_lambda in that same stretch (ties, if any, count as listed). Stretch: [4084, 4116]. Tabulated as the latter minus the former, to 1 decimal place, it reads 2.9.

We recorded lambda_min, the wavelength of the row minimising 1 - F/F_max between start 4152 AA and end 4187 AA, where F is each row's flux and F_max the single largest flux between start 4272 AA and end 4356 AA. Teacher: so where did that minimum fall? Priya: 4181.78 AA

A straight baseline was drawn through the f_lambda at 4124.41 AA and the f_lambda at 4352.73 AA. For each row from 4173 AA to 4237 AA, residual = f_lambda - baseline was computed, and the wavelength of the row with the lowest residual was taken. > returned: 4228.26 AA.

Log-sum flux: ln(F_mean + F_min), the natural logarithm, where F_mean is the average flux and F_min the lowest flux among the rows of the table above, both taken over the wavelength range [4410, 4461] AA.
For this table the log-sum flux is 3.87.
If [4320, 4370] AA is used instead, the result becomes 3.72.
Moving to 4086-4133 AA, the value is 3.62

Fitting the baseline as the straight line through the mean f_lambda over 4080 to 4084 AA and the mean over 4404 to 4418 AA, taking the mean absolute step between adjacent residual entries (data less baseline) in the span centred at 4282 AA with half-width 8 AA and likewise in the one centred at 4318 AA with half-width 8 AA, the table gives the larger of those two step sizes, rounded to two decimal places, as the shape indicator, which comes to 1.81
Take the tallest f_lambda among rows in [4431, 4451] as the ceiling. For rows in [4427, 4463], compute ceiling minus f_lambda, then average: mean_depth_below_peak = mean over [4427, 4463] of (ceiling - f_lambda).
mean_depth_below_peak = 2.2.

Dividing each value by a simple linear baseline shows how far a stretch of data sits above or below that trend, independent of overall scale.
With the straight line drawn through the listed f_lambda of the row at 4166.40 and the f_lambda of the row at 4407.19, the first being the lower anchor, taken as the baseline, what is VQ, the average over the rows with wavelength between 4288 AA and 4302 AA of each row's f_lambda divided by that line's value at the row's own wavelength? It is 0.814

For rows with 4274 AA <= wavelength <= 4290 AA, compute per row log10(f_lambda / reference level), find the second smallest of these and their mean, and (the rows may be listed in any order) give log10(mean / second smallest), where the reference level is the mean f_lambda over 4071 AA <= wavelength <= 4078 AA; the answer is 0.14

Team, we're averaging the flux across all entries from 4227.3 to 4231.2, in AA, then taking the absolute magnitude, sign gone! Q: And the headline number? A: 20.4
